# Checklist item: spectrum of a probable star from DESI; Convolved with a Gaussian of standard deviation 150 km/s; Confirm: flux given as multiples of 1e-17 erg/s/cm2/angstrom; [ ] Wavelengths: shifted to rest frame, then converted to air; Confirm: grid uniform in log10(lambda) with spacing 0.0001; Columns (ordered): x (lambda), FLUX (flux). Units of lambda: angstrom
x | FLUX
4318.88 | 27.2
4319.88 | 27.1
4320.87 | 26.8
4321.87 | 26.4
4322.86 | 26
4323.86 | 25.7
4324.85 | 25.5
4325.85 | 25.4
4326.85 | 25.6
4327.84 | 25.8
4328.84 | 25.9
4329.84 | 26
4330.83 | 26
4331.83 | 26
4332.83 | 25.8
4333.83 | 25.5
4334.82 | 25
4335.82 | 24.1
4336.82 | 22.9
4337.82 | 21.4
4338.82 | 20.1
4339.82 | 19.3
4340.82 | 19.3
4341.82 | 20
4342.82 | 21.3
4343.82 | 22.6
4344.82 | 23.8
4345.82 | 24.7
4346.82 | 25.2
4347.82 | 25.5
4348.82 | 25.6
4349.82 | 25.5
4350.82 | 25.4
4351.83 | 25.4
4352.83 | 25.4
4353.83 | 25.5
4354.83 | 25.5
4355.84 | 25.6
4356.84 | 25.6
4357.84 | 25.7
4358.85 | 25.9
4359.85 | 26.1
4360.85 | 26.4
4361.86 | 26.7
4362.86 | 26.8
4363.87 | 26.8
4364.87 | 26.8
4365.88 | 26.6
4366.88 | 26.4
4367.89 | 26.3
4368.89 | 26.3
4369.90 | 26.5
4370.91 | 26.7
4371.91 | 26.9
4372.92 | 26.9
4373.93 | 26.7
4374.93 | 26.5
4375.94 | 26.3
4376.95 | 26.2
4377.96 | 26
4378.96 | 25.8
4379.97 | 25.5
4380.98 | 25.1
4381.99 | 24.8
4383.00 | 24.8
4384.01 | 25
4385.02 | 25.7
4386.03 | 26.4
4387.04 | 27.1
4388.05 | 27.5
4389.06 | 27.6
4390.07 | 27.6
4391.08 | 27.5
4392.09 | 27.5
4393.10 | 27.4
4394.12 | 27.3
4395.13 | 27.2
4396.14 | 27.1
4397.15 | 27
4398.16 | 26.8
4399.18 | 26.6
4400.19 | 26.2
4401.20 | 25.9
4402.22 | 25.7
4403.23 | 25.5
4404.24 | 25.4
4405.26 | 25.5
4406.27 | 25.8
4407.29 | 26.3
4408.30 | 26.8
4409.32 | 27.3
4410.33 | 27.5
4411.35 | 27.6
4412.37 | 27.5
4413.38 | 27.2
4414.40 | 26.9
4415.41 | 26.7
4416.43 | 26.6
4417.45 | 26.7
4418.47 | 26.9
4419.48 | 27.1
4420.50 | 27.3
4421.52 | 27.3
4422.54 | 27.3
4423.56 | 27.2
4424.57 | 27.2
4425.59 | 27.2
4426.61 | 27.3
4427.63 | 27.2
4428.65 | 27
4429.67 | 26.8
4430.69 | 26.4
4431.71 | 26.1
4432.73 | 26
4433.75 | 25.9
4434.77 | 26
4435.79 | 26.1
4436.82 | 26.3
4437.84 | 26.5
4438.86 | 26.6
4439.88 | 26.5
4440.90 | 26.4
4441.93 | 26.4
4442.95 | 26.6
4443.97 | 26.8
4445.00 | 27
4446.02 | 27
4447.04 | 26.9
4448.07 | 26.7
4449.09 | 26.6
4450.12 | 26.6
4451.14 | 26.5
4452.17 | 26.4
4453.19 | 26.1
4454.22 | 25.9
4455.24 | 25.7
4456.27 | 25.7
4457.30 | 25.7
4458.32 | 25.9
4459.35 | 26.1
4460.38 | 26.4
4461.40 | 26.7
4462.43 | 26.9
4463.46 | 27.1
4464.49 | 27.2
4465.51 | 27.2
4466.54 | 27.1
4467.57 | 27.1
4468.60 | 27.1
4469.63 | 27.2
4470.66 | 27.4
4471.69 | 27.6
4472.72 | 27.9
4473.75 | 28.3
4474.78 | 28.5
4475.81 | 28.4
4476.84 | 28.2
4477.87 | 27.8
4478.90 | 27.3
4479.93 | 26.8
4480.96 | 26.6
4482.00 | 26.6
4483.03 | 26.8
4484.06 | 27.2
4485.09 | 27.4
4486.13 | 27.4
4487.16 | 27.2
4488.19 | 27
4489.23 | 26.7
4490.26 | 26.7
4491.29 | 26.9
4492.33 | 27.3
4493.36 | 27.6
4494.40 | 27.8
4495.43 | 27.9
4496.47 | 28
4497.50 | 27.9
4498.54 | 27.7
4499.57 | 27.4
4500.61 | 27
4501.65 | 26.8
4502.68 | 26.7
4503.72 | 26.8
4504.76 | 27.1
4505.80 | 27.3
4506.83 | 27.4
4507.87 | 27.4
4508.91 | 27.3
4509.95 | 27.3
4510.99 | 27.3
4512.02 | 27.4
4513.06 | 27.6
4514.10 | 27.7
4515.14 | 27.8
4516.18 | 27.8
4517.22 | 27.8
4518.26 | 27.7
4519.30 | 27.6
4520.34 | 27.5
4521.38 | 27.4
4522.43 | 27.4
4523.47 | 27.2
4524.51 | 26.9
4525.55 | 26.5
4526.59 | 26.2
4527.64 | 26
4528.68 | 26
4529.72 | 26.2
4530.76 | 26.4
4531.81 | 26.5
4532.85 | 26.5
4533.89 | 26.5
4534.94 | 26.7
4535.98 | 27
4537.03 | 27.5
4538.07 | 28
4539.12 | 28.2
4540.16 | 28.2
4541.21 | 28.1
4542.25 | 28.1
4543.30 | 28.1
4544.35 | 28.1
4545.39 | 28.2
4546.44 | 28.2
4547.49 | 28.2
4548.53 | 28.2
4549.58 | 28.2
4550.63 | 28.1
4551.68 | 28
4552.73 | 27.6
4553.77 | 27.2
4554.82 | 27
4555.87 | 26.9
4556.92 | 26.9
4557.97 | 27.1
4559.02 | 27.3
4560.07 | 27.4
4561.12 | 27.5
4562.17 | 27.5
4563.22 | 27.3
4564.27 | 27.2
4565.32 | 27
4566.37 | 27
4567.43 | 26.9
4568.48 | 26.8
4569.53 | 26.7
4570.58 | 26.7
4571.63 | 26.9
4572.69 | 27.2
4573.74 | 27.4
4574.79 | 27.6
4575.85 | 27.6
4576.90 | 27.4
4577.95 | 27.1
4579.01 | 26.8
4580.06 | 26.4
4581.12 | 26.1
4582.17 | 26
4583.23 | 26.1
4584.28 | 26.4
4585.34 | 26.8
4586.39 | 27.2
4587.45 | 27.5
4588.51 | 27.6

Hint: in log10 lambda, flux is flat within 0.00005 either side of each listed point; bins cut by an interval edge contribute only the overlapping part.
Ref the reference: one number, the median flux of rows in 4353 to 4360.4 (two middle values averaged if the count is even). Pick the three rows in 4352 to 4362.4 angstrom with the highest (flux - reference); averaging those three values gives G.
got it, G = 0.8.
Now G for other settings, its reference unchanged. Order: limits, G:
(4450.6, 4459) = 0.7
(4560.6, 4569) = 1.8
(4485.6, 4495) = 2.0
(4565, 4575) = 1.8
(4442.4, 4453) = 1.4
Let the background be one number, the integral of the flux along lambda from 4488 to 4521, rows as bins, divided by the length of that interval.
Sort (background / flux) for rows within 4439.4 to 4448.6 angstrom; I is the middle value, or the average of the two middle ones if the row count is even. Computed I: 1.03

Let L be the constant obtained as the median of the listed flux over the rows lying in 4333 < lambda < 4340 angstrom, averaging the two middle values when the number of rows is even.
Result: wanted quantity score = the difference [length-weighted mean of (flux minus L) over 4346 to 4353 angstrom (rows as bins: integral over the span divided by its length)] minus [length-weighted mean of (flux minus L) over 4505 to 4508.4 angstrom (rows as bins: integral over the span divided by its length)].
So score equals -1.9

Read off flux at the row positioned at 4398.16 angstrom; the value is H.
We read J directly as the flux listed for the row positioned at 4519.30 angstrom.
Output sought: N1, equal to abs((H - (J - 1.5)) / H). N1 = 0.03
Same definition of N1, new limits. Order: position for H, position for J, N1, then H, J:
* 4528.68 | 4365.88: 0.03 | 26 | 26.6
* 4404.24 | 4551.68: 0.04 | 25.4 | 28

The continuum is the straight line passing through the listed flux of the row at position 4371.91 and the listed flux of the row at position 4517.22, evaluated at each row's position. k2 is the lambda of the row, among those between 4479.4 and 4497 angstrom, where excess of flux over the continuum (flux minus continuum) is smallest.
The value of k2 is 4482.00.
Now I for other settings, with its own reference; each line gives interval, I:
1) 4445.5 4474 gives 1.02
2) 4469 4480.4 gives 0.99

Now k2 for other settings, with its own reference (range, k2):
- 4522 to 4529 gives 4528.68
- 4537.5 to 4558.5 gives 4556.92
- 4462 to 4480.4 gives 4479.93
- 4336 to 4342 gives 4340.82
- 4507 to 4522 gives 4510.99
